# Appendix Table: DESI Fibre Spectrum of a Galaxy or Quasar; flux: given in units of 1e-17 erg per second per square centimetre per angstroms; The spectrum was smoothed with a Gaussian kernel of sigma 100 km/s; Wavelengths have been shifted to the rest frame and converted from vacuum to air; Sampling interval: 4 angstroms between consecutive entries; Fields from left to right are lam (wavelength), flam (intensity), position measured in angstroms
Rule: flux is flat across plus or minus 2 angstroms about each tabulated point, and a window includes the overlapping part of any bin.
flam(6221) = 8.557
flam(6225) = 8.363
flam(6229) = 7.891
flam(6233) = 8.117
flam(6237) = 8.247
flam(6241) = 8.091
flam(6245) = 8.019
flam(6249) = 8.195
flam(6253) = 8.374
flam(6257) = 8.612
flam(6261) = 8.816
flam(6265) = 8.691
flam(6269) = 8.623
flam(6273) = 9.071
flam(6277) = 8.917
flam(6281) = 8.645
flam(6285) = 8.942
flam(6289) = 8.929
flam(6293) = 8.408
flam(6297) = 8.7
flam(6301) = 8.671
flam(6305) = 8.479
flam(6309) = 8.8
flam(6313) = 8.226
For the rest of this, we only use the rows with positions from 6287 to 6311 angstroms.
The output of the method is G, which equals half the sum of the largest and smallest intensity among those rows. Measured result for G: 8.67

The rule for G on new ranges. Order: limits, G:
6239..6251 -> 8.11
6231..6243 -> 8.17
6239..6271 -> 8.42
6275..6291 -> 8.79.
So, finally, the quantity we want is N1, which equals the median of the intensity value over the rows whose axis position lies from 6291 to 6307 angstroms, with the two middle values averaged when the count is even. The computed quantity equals 8.6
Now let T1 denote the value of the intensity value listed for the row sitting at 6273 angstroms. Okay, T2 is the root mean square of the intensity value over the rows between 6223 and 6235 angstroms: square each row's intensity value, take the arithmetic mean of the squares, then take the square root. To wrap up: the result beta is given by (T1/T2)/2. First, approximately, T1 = 9.071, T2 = 8.13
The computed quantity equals 0.558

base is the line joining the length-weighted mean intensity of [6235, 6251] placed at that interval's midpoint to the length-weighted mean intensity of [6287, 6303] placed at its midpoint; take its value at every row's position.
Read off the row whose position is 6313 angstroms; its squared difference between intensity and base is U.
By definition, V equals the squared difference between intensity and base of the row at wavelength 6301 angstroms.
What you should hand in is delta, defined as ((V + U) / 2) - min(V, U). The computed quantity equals 0.201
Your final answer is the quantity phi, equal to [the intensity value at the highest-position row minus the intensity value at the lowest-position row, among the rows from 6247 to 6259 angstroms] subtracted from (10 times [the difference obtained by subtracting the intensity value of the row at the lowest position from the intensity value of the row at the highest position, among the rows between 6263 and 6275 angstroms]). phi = 3.4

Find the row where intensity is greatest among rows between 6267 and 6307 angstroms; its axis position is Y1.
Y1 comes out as 6273 angstroms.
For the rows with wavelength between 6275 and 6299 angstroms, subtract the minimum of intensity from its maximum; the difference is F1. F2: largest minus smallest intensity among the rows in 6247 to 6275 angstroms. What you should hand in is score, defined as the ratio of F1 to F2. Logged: 0.61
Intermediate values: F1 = 0.534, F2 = 0.88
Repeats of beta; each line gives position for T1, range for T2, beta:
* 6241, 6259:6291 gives 0.458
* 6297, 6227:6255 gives 0.535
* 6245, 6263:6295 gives 0.457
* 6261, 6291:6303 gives 0.513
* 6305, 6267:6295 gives 0.482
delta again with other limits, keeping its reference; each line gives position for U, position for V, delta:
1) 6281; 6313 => 0.197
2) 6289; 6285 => 0.019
